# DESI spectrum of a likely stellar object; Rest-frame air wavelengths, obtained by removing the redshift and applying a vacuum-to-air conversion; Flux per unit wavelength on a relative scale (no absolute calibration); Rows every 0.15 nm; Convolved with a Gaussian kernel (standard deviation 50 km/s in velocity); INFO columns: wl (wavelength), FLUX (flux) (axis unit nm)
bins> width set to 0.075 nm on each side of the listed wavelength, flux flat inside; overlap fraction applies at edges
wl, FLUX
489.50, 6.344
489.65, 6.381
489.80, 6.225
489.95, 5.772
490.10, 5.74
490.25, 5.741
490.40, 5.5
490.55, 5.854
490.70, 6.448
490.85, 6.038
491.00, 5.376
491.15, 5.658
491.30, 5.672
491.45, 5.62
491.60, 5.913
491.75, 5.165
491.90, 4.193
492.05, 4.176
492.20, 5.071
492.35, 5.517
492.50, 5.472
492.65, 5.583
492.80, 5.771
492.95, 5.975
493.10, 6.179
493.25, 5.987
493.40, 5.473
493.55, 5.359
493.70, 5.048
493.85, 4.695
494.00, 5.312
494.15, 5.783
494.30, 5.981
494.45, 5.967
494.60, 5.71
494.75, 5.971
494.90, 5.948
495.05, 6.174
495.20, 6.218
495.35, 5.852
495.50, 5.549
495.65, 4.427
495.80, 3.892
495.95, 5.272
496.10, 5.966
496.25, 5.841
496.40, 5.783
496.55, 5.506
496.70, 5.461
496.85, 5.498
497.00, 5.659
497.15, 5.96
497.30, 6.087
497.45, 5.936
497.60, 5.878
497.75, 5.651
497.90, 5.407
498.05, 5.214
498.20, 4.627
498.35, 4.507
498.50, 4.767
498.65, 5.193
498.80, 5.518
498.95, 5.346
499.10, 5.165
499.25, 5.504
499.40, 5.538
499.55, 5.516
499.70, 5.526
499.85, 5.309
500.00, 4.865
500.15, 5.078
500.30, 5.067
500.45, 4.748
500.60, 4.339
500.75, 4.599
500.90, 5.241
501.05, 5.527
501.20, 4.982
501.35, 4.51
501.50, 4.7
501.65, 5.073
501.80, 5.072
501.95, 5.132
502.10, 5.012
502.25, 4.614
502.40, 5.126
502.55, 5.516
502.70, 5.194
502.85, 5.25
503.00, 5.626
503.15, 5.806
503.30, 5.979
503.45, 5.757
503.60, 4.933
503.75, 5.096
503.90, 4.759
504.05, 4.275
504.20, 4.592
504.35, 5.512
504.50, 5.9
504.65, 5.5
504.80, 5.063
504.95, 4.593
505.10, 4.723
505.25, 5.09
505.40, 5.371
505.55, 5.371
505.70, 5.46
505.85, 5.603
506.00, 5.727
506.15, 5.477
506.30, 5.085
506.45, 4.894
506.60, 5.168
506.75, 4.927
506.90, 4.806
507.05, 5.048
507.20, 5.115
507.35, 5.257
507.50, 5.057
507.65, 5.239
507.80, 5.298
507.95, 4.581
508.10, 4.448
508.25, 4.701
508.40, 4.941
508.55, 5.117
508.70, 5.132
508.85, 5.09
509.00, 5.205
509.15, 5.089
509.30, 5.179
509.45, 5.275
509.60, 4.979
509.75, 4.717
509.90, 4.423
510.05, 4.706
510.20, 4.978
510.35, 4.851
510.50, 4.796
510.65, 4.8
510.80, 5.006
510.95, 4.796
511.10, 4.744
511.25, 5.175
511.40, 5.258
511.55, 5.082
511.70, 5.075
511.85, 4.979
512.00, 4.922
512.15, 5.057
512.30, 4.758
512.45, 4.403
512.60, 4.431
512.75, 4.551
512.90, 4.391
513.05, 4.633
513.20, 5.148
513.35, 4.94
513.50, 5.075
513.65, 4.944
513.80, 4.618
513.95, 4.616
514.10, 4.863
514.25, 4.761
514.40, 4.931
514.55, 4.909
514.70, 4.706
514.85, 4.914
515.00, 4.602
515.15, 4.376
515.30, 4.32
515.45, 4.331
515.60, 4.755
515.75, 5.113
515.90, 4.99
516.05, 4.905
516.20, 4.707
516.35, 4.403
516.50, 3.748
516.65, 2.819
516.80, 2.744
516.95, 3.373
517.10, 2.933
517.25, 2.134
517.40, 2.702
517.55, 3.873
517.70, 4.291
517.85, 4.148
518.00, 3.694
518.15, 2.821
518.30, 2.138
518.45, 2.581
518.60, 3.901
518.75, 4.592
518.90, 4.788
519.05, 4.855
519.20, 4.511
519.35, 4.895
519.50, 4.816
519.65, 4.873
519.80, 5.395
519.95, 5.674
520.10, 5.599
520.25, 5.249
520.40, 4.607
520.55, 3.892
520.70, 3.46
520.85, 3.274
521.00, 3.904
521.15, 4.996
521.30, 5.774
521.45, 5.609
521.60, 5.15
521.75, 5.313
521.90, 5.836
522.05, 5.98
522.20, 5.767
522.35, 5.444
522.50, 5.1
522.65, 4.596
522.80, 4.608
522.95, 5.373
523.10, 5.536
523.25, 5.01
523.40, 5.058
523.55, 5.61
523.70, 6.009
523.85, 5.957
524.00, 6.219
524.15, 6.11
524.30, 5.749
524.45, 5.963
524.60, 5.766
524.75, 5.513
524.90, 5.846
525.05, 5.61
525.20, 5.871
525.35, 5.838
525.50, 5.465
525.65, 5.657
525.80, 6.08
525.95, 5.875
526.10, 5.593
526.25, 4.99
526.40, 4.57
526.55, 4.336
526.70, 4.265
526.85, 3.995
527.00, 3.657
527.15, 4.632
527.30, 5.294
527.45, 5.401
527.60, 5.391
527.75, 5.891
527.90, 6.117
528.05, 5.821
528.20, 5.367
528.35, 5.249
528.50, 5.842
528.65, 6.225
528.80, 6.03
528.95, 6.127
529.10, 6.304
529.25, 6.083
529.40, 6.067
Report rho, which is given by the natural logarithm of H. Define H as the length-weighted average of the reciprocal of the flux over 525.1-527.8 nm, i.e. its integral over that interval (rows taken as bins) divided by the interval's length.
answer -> -1.62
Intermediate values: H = 0.198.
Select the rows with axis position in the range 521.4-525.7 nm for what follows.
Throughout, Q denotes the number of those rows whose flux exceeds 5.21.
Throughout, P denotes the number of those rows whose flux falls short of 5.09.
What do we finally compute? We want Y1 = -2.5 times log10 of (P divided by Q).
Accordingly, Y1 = 2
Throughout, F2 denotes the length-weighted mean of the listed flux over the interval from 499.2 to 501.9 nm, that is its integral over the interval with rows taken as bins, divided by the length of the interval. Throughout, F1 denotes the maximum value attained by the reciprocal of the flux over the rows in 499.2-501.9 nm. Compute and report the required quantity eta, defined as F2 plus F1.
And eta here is 5.3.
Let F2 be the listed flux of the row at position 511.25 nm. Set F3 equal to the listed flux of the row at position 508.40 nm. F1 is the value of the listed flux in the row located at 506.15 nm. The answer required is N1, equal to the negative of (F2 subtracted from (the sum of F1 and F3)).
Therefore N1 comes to -5.2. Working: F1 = 5.477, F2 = 5.175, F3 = 4.941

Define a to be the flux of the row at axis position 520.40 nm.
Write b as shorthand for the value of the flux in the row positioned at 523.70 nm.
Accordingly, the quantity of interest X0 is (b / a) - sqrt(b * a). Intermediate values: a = 4.607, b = 6.009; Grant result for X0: -3.96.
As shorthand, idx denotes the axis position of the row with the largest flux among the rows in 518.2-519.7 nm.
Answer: 519.35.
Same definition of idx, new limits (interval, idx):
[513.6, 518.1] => 515.75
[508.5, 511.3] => 509.45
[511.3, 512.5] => 511.40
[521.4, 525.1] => 524.00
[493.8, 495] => 494.30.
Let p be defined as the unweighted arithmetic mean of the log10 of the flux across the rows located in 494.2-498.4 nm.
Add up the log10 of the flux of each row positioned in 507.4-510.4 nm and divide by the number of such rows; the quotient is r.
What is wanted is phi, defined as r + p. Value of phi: 1.44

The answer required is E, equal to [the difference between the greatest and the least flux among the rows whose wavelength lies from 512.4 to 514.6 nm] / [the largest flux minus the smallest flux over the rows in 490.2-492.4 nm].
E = 0.3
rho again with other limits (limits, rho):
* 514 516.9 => -1.46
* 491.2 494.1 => -1.67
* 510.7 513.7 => -1.58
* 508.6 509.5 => -1.64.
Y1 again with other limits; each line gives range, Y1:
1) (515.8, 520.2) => -2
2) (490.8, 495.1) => 2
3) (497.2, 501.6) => 0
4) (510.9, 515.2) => -4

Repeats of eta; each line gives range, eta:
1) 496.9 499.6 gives 5.6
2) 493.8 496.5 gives 5.8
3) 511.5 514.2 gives 5.0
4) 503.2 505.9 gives 5.4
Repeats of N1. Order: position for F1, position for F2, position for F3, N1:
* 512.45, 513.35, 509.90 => -3.9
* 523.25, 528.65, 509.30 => -4.0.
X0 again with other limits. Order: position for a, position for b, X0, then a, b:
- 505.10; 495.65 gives -3.64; 4.723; 4.427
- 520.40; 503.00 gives -3.87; 4.607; 5.626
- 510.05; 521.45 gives -3.95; 4.706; 5.609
